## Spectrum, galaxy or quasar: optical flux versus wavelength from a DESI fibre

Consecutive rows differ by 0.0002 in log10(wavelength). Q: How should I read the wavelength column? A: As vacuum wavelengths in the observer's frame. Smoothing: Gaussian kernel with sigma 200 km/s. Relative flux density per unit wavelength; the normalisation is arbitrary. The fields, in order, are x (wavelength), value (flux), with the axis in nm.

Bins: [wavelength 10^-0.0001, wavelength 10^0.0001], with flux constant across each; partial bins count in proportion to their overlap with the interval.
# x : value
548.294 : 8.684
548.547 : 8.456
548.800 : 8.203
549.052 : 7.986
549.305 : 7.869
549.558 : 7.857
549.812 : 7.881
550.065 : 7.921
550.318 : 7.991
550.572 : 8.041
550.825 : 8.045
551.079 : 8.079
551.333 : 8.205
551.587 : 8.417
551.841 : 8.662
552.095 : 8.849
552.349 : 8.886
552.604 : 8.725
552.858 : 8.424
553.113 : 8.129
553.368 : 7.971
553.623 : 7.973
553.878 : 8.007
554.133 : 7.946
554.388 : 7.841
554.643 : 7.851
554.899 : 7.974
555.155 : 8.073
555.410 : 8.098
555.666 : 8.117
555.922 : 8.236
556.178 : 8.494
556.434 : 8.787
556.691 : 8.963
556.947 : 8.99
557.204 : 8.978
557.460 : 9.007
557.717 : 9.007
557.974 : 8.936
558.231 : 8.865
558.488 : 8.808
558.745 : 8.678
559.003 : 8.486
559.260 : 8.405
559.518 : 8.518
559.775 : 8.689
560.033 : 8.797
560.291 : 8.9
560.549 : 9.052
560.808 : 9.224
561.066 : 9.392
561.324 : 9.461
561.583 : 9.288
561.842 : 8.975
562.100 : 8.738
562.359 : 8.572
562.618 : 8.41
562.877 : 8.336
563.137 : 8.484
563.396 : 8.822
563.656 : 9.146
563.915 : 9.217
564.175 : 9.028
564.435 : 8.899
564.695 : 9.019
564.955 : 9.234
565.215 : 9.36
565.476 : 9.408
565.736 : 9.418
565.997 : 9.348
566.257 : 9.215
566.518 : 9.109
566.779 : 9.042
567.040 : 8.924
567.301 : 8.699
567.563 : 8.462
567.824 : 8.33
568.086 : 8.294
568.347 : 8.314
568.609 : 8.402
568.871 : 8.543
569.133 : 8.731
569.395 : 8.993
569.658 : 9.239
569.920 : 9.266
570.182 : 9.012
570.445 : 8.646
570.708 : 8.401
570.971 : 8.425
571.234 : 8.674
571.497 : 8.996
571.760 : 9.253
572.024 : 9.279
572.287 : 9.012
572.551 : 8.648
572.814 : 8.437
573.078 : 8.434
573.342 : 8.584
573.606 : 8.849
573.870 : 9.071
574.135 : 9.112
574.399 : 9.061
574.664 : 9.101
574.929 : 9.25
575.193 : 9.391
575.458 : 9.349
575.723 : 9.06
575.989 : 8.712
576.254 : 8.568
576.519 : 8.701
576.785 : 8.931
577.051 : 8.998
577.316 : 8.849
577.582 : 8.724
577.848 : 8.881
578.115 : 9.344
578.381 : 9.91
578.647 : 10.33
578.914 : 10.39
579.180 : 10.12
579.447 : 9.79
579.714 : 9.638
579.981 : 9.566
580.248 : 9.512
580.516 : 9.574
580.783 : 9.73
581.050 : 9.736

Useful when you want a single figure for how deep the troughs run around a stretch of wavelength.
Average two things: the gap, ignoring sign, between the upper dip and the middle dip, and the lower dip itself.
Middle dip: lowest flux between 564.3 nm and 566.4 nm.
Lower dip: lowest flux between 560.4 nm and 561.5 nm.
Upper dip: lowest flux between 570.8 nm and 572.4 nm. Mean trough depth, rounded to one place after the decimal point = 4.8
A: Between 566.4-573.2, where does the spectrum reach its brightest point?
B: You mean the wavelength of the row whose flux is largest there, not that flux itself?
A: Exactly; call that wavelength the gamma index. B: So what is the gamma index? 572.024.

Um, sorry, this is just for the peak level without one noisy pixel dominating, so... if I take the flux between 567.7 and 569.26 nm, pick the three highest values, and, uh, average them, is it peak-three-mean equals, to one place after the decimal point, 8.6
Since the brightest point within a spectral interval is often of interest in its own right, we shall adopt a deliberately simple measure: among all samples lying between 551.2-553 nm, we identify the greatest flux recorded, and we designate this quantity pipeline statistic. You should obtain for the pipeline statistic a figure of 8.886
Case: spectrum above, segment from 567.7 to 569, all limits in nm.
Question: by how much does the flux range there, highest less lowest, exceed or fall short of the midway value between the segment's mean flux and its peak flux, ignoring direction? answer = 8.2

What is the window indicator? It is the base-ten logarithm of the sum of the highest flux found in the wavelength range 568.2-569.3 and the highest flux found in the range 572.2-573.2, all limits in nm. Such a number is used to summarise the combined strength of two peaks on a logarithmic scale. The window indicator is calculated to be 1.25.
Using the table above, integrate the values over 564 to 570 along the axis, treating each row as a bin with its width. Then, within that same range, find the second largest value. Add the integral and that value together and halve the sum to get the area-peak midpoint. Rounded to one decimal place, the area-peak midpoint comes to 31.5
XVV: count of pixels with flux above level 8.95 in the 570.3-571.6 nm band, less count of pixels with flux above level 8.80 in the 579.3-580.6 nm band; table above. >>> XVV -4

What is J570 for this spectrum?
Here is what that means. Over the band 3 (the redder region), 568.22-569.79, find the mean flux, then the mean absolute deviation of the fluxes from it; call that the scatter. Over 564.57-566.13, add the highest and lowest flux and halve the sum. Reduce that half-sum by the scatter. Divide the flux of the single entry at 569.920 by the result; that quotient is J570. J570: 1.04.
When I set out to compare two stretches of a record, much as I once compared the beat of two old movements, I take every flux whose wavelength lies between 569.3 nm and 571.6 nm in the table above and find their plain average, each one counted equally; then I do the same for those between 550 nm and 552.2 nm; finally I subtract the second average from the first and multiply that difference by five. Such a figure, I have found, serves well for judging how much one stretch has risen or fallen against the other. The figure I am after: 3.0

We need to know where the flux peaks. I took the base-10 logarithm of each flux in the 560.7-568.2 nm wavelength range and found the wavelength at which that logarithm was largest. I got 561.324 nm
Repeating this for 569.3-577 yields 575.193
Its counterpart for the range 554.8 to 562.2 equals 561.324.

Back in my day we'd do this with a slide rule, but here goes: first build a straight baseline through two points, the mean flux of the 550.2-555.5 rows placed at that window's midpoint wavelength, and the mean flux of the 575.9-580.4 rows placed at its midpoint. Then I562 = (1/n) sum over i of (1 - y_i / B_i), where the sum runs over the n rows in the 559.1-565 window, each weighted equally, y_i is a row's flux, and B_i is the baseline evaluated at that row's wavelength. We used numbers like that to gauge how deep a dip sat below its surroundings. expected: -0.03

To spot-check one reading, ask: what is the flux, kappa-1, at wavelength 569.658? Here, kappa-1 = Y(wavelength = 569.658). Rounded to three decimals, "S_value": 9.239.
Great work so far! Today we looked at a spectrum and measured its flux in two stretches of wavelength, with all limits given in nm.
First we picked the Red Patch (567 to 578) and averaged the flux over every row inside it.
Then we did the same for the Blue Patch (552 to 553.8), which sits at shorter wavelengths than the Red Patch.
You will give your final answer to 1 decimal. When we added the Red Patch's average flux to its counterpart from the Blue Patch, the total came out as 17.2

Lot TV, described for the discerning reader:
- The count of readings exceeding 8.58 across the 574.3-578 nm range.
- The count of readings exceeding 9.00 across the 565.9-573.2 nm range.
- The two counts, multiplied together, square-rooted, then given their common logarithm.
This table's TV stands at 1.06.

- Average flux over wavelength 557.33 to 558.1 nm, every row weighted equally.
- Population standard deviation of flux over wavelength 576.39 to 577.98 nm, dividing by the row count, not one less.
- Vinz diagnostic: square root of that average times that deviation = 0.98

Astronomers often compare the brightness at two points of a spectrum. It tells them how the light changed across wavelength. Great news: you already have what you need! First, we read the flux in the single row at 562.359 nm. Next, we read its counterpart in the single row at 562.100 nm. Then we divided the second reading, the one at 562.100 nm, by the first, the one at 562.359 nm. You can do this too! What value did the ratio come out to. 1.02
